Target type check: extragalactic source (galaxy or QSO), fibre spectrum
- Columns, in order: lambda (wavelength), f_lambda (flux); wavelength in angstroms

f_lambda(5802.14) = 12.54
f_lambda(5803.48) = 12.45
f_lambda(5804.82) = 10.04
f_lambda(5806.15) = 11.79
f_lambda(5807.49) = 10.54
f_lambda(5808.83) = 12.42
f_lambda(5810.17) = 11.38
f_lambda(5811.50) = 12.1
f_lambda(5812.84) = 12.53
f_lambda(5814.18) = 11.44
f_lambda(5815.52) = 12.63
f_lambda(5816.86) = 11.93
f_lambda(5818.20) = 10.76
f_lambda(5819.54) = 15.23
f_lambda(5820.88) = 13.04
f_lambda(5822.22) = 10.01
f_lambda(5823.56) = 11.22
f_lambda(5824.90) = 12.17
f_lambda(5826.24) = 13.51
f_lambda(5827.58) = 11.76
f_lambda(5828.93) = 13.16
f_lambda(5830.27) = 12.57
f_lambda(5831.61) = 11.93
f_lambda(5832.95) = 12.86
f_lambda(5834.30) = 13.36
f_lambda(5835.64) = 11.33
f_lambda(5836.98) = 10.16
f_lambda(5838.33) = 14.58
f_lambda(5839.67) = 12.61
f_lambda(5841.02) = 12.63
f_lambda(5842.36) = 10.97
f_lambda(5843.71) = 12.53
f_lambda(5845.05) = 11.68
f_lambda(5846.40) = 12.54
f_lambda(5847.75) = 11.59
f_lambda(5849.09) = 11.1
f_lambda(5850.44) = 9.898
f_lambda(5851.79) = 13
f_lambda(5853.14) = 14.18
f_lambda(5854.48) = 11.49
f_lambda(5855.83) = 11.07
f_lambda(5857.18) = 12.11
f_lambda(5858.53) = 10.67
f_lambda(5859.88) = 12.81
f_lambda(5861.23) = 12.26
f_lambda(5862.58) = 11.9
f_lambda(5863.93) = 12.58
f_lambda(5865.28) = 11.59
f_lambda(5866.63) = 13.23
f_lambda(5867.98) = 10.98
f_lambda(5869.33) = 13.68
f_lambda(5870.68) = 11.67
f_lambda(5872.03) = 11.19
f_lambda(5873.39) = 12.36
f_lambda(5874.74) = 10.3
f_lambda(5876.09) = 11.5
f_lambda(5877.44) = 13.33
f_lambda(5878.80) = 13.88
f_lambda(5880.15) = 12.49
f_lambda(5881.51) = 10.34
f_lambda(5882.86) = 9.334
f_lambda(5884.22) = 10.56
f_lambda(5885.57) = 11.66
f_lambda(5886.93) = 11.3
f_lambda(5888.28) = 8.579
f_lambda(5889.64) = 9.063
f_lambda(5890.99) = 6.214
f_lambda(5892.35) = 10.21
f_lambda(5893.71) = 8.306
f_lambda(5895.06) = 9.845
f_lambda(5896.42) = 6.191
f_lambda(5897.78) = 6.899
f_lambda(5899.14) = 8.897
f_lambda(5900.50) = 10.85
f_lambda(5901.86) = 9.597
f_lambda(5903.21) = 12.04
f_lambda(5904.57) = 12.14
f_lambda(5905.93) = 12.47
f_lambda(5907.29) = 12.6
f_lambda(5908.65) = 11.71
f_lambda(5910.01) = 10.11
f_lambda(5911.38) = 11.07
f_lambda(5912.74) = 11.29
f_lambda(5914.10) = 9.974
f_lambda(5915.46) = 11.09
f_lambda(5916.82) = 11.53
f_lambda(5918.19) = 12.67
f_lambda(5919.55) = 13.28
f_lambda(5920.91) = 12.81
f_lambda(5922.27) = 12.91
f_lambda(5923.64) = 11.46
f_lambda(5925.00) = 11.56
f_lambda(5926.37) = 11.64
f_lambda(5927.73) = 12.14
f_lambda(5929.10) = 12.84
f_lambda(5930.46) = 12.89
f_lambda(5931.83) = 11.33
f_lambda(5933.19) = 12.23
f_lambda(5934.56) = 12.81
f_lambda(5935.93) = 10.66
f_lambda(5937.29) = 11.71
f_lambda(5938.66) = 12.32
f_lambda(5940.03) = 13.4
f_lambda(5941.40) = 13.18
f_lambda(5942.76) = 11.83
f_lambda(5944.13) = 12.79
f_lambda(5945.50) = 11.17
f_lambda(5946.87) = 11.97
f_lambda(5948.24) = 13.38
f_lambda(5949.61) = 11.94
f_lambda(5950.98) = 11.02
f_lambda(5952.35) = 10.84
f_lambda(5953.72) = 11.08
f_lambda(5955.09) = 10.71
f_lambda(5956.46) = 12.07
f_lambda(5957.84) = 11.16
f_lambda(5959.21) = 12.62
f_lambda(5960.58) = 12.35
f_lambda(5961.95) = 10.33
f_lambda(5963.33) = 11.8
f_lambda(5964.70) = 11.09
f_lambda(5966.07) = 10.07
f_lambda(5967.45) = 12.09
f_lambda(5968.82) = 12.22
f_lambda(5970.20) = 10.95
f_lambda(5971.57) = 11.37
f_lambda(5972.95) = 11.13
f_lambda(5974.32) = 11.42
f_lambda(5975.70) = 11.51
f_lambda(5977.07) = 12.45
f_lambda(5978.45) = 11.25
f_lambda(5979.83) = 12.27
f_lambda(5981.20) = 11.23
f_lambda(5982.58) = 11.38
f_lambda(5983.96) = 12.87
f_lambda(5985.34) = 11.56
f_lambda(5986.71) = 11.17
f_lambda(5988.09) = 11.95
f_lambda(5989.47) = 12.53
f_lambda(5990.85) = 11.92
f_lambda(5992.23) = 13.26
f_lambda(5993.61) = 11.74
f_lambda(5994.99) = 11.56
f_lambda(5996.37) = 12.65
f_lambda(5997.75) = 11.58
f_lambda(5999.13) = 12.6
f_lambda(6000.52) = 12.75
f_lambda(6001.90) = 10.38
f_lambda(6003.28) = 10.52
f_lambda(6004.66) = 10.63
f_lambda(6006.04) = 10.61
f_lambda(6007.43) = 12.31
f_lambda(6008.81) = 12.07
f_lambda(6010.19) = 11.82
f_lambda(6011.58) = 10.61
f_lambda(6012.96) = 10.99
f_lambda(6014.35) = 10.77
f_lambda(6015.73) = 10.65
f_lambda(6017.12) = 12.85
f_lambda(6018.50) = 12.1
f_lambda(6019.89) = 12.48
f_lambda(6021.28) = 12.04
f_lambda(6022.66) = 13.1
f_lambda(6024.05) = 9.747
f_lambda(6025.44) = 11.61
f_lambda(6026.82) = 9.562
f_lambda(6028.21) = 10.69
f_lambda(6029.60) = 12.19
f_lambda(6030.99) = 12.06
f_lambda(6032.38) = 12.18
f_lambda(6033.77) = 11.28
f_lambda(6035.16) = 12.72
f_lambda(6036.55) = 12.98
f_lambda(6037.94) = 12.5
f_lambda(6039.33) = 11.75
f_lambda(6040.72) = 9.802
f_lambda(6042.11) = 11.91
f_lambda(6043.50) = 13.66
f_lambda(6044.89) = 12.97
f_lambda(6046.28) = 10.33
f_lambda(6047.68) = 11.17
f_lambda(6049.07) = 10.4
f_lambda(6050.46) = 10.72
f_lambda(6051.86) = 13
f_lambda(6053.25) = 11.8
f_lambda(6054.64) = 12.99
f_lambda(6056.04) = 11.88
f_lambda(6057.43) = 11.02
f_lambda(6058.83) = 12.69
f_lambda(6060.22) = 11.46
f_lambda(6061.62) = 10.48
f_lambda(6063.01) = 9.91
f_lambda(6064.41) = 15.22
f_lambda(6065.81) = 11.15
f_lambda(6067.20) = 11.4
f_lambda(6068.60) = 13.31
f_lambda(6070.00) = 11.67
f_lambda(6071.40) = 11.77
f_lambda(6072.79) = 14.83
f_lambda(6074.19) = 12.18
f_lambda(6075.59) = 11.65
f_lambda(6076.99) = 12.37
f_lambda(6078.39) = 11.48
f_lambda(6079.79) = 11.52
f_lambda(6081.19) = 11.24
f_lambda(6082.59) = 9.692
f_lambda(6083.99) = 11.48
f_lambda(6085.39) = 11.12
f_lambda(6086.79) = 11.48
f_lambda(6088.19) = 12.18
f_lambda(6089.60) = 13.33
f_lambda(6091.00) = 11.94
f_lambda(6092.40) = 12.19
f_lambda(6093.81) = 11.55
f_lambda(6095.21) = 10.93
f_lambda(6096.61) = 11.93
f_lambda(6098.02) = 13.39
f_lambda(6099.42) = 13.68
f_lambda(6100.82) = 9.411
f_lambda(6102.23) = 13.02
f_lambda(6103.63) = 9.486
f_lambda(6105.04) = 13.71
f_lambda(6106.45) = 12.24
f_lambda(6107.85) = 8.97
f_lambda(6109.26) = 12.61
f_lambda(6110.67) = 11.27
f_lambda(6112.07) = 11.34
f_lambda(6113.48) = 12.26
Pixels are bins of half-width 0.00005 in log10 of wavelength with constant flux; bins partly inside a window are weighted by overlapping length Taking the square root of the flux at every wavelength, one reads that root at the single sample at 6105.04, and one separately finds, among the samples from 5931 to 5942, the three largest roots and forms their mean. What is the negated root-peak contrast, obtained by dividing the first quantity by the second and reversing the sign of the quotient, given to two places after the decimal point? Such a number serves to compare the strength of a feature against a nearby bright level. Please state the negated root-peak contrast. -1.02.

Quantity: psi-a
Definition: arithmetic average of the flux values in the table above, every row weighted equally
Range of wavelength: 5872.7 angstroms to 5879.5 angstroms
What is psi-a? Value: 12.27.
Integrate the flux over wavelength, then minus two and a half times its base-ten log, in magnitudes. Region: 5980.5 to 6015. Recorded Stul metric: -6.51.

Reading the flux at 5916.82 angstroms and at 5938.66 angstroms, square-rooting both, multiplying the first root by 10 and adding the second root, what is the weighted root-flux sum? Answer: 37.5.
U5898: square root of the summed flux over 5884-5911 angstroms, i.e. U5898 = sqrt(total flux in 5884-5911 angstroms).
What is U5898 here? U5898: 14.12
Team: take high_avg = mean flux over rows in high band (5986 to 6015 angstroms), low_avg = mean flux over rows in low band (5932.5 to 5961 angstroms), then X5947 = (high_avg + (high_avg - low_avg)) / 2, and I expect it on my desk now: 5.66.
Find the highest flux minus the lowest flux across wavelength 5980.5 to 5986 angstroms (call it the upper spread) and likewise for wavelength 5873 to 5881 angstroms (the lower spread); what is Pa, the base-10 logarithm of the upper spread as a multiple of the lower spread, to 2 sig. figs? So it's -0.34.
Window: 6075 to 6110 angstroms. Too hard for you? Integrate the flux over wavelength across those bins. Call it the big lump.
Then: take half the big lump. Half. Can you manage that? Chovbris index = 205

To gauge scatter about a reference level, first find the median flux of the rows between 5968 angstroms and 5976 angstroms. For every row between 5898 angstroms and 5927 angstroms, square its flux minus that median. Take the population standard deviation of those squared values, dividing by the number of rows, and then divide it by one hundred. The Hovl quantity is 0.015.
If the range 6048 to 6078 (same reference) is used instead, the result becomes 0.038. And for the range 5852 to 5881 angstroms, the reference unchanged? 0.022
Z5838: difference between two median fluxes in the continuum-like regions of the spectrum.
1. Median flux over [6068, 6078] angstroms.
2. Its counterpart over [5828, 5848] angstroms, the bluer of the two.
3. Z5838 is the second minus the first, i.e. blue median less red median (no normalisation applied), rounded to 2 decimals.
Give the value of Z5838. 0.36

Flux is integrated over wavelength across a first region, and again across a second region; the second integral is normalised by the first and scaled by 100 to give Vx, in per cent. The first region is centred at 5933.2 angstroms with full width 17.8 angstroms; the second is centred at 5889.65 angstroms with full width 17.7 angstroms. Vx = 74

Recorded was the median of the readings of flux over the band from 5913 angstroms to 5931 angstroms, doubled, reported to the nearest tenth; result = 24.3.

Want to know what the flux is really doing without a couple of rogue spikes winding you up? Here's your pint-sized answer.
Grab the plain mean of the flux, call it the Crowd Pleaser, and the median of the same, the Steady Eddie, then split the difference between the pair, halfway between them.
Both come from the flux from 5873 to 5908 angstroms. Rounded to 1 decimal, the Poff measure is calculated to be 10.4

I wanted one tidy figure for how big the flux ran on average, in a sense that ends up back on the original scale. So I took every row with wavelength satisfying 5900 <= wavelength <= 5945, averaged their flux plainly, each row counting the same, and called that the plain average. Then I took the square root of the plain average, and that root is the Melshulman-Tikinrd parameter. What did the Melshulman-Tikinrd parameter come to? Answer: 3.45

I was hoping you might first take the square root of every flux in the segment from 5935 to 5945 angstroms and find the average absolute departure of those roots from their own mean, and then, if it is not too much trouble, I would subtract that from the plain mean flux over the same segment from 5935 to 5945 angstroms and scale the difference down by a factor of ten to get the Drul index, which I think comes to 1.216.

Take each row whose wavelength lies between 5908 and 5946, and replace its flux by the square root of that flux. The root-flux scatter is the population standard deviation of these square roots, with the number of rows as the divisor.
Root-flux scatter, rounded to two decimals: 0.13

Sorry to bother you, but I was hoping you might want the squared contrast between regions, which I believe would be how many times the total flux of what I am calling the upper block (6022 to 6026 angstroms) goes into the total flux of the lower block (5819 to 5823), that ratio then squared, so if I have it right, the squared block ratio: 1.23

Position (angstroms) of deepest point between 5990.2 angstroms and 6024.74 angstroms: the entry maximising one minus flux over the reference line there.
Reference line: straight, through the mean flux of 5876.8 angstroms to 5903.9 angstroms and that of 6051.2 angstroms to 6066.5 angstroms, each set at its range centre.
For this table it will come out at 6024.05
